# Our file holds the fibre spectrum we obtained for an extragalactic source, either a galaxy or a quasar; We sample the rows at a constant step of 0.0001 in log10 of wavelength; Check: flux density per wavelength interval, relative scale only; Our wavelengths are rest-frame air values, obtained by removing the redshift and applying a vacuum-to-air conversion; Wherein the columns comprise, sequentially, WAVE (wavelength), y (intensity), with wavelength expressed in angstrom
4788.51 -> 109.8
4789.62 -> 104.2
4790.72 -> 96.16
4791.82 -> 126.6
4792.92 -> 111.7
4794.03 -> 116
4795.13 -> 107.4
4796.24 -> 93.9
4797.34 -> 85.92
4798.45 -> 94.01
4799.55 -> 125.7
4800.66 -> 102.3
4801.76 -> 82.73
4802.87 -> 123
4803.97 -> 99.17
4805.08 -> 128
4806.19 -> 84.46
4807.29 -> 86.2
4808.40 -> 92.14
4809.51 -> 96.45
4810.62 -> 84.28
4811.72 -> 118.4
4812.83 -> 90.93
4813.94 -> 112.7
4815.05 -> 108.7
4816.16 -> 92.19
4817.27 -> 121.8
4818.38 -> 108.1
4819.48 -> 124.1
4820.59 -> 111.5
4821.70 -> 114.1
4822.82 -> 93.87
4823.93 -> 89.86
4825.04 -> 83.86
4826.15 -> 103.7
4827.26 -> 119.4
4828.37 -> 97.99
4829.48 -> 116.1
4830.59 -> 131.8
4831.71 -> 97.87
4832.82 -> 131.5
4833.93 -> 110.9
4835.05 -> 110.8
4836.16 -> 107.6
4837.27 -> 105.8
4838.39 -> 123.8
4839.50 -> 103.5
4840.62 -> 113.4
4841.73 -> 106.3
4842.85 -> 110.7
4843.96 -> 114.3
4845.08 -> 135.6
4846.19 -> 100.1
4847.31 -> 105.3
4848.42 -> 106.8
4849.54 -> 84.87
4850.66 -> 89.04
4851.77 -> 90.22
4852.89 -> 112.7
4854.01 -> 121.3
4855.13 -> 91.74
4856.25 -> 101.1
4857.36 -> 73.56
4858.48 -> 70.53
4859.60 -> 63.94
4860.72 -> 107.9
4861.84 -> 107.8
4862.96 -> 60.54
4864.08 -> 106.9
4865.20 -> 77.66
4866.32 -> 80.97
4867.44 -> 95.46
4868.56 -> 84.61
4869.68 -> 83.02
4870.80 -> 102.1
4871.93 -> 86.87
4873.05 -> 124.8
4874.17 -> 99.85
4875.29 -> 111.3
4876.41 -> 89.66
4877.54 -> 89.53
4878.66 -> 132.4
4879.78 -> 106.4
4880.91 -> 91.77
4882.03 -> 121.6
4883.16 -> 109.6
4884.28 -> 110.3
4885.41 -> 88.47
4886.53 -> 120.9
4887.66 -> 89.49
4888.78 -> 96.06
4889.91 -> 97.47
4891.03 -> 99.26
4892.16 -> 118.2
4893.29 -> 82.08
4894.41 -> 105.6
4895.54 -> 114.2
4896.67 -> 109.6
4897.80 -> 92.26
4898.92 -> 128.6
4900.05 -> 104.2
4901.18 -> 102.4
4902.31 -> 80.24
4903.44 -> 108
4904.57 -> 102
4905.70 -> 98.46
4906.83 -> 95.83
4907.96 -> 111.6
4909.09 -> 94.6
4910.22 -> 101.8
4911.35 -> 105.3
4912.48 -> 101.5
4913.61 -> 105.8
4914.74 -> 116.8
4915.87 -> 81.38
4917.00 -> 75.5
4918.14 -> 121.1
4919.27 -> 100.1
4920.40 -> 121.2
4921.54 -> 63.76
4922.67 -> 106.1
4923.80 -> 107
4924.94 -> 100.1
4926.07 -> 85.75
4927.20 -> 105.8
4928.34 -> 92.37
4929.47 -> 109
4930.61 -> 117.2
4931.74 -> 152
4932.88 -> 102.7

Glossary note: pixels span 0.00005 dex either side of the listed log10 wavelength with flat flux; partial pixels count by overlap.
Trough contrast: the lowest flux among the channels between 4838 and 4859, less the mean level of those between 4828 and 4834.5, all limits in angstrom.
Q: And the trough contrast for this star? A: -44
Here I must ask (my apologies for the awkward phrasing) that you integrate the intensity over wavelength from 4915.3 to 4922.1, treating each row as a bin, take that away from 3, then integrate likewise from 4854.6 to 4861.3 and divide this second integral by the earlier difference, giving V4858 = -0.90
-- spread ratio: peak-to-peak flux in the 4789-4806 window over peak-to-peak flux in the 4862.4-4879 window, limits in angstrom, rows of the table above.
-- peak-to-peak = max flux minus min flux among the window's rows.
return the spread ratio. 0.6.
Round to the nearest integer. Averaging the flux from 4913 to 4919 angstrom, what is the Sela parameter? 100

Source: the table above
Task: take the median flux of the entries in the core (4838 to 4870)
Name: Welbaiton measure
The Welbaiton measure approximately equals 101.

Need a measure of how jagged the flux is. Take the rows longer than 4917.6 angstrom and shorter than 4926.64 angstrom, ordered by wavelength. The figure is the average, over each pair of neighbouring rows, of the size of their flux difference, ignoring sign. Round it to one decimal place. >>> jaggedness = 23.4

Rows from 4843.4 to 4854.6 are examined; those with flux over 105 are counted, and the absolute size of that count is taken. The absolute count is 6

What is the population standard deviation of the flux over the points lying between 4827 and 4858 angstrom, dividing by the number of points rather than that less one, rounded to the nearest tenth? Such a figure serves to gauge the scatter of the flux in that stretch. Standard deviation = 14.2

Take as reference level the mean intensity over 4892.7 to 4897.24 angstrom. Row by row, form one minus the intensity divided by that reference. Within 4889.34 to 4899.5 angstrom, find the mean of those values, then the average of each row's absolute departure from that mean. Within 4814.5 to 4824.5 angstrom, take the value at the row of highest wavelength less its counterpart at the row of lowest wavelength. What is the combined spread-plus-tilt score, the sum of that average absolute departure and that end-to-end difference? 0.29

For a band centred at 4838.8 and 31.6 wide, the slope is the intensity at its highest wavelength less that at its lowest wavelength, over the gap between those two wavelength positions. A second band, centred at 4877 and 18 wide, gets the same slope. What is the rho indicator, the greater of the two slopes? 1.0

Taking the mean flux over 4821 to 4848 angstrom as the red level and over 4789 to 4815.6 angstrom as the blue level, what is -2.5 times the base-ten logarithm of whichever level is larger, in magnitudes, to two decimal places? -5.10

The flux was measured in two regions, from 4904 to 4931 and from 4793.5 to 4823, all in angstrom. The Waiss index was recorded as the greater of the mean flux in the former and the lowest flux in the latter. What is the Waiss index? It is 101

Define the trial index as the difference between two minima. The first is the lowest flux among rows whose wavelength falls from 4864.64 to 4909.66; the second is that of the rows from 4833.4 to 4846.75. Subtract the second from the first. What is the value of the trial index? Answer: -22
